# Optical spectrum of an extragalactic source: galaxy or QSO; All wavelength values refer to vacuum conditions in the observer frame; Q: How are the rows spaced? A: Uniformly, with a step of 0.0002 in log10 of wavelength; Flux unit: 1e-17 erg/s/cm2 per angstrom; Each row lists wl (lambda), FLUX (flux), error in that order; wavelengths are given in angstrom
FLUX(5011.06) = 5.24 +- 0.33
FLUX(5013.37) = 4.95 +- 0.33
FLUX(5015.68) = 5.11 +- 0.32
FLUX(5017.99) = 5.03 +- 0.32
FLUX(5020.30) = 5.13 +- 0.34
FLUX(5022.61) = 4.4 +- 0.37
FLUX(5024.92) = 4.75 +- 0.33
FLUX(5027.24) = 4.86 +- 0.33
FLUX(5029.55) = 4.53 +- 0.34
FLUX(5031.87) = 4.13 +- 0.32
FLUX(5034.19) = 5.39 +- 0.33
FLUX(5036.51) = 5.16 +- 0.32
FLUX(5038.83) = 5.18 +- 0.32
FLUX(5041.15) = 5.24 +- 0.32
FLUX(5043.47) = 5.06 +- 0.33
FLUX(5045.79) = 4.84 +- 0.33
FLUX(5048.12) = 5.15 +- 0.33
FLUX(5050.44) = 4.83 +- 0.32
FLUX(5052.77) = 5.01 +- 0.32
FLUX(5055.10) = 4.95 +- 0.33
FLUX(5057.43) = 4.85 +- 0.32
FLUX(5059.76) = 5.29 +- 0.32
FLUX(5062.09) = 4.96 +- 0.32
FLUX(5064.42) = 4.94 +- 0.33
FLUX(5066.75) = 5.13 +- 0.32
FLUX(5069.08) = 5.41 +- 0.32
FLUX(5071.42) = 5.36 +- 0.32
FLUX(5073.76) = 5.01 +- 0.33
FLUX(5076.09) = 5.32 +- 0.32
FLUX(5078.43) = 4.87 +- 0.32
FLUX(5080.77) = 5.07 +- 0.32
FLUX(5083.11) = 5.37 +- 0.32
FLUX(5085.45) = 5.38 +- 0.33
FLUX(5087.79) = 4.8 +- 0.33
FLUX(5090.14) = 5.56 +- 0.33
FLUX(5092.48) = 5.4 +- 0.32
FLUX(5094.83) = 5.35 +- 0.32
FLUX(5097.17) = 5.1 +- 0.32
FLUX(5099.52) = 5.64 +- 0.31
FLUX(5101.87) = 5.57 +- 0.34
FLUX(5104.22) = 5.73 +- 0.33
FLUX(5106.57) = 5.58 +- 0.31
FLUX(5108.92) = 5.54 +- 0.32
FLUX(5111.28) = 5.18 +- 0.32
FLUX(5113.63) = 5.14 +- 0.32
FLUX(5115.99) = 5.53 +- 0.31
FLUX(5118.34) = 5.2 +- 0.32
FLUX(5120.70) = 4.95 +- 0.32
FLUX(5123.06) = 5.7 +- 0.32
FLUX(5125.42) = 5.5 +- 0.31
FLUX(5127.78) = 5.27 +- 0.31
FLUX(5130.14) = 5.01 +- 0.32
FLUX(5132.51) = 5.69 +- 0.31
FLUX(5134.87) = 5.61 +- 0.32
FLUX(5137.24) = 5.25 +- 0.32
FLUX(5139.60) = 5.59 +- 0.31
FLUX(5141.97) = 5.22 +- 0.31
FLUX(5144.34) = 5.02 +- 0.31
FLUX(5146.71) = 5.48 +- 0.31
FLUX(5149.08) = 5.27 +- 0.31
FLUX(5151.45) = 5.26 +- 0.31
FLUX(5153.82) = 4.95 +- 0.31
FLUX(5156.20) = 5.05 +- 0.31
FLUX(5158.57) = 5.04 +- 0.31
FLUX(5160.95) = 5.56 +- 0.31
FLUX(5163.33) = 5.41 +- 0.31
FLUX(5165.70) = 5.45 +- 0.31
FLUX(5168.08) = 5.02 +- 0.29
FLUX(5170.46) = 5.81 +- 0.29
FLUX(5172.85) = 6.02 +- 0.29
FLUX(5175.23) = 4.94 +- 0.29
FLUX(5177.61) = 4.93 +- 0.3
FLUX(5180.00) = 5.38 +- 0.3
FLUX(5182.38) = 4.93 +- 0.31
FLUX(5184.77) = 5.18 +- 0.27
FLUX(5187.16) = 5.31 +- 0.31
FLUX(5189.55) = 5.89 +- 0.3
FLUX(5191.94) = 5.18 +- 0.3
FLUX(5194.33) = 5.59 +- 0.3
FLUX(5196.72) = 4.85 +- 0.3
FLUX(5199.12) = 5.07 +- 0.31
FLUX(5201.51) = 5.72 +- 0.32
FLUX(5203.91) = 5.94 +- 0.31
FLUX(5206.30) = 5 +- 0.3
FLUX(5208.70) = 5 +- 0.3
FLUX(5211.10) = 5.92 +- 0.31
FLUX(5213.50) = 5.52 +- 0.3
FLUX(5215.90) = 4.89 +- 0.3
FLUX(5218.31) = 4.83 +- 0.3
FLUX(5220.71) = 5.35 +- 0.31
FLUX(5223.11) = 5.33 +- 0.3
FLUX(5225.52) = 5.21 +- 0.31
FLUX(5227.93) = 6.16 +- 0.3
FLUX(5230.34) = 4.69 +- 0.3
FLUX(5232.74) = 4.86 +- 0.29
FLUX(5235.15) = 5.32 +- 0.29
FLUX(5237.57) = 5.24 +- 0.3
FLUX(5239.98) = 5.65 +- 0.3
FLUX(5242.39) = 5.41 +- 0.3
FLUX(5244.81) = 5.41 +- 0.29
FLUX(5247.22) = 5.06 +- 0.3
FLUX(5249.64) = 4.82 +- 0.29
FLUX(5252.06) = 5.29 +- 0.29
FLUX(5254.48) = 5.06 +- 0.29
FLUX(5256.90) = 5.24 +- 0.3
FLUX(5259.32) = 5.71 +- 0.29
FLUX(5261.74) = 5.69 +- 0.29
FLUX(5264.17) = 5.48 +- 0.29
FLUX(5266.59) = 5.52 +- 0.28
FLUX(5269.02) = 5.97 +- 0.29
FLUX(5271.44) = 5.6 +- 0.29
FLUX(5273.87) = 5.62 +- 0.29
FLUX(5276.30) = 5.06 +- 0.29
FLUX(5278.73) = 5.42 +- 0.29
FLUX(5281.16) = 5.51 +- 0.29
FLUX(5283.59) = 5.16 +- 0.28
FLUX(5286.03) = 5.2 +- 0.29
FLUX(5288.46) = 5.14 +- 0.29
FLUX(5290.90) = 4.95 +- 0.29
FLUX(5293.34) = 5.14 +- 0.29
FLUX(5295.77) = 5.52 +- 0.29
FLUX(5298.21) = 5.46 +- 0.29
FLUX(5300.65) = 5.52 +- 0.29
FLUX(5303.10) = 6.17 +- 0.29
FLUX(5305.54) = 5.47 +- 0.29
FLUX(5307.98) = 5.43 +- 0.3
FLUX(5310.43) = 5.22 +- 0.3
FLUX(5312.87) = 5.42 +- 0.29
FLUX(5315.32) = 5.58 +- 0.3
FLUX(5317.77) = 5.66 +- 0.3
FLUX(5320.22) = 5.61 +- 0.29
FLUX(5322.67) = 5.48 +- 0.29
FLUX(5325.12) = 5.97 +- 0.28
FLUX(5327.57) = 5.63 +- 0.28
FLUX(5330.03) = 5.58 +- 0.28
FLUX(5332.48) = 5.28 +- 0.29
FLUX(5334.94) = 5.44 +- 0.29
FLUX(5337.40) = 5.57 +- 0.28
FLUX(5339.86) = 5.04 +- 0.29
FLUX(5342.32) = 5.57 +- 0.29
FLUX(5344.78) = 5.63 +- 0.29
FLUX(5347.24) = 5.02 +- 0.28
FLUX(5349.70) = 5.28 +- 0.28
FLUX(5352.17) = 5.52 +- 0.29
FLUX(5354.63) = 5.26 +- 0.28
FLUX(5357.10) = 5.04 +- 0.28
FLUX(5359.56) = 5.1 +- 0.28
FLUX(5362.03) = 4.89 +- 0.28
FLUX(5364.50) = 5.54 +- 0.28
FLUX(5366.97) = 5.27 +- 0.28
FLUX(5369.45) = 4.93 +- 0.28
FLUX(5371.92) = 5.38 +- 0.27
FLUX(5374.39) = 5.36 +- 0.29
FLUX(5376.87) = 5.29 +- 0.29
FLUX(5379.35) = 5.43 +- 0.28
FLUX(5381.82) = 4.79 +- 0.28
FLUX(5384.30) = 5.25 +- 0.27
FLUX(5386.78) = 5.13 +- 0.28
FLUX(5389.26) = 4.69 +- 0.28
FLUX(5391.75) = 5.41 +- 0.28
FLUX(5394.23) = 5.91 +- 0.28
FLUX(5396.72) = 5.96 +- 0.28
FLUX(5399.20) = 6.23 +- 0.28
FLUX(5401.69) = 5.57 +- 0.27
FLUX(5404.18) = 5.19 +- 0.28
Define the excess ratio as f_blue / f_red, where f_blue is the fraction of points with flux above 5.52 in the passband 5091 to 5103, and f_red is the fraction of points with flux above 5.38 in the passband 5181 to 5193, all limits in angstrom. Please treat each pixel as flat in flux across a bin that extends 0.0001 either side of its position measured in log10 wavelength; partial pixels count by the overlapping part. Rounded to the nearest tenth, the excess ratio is 2.0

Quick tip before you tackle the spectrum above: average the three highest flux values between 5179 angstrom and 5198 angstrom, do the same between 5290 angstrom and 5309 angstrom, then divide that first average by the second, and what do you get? 0.980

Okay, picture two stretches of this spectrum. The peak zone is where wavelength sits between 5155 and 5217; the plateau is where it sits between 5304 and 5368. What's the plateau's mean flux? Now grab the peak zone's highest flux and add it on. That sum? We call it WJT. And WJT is 11.4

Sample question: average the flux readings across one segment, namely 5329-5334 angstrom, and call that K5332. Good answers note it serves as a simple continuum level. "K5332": 5.43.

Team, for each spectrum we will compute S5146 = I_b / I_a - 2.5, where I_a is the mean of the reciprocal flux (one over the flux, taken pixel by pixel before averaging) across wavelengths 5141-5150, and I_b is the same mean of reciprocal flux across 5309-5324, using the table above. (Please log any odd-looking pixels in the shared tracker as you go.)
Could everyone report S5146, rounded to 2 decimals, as -1.55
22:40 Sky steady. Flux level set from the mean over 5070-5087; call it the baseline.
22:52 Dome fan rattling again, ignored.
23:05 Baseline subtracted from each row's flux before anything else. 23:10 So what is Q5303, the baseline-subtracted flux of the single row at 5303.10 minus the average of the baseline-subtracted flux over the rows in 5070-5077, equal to 0.94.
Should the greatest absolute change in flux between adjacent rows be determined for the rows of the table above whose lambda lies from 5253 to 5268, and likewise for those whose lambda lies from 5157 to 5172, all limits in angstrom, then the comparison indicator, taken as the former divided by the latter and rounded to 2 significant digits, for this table 0.59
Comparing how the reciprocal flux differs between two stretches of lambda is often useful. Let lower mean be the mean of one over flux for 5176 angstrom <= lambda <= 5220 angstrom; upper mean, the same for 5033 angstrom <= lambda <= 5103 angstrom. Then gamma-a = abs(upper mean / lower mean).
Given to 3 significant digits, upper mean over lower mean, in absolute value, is 1.02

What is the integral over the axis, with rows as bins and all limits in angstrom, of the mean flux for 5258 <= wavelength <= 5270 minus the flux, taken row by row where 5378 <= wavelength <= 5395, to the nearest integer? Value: 8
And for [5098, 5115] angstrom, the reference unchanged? 3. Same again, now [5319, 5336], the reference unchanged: 2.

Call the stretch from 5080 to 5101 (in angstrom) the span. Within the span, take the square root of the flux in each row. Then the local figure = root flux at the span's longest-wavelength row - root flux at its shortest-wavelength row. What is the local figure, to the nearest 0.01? 0.12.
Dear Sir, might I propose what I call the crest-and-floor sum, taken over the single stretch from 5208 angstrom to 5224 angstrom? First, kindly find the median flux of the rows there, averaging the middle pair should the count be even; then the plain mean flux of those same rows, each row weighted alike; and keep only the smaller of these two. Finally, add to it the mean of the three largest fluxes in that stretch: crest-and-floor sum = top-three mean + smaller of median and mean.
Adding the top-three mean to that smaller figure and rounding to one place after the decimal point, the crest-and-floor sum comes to 10.9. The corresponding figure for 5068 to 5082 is 10.5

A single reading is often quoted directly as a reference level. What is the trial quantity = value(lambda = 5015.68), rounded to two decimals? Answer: 5.11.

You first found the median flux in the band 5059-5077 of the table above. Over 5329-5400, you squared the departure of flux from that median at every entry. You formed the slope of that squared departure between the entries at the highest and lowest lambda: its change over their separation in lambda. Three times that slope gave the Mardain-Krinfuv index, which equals 0.039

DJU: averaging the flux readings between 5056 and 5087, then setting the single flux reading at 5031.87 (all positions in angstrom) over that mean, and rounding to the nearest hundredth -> 0.80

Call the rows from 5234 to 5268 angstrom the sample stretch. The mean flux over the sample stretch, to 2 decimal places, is 5.35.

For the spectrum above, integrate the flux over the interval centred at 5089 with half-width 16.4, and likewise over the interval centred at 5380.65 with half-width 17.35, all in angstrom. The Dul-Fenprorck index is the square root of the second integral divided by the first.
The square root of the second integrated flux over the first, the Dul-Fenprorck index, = 1.03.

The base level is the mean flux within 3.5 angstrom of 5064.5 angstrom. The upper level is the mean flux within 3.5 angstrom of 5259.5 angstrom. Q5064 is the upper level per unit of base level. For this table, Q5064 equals 1.11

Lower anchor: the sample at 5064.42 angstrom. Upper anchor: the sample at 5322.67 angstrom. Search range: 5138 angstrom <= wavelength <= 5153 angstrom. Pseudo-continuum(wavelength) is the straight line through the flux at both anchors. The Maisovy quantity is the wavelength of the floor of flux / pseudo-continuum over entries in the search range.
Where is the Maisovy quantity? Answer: 5144.34 angstrom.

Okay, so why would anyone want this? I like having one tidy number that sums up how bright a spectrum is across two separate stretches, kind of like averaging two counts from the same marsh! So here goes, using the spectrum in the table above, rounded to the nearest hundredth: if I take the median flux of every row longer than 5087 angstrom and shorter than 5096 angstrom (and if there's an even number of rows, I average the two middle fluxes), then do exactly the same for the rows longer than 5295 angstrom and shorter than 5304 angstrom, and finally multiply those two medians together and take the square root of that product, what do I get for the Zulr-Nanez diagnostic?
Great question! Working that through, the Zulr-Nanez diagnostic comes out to 5.45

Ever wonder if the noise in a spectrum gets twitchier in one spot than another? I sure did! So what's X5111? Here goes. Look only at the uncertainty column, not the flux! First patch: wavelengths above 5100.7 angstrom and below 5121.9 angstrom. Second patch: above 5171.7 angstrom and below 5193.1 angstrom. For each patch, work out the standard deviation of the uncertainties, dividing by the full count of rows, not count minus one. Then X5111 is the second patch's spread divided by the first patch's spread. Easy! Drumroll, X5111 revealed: 1.3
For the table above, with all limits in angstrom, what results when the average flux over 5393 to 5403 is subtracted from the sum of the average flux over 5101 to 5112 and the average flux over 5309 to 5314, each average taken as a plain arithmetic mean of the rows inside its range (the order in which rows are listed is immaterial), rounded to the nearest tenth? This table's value 4.9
